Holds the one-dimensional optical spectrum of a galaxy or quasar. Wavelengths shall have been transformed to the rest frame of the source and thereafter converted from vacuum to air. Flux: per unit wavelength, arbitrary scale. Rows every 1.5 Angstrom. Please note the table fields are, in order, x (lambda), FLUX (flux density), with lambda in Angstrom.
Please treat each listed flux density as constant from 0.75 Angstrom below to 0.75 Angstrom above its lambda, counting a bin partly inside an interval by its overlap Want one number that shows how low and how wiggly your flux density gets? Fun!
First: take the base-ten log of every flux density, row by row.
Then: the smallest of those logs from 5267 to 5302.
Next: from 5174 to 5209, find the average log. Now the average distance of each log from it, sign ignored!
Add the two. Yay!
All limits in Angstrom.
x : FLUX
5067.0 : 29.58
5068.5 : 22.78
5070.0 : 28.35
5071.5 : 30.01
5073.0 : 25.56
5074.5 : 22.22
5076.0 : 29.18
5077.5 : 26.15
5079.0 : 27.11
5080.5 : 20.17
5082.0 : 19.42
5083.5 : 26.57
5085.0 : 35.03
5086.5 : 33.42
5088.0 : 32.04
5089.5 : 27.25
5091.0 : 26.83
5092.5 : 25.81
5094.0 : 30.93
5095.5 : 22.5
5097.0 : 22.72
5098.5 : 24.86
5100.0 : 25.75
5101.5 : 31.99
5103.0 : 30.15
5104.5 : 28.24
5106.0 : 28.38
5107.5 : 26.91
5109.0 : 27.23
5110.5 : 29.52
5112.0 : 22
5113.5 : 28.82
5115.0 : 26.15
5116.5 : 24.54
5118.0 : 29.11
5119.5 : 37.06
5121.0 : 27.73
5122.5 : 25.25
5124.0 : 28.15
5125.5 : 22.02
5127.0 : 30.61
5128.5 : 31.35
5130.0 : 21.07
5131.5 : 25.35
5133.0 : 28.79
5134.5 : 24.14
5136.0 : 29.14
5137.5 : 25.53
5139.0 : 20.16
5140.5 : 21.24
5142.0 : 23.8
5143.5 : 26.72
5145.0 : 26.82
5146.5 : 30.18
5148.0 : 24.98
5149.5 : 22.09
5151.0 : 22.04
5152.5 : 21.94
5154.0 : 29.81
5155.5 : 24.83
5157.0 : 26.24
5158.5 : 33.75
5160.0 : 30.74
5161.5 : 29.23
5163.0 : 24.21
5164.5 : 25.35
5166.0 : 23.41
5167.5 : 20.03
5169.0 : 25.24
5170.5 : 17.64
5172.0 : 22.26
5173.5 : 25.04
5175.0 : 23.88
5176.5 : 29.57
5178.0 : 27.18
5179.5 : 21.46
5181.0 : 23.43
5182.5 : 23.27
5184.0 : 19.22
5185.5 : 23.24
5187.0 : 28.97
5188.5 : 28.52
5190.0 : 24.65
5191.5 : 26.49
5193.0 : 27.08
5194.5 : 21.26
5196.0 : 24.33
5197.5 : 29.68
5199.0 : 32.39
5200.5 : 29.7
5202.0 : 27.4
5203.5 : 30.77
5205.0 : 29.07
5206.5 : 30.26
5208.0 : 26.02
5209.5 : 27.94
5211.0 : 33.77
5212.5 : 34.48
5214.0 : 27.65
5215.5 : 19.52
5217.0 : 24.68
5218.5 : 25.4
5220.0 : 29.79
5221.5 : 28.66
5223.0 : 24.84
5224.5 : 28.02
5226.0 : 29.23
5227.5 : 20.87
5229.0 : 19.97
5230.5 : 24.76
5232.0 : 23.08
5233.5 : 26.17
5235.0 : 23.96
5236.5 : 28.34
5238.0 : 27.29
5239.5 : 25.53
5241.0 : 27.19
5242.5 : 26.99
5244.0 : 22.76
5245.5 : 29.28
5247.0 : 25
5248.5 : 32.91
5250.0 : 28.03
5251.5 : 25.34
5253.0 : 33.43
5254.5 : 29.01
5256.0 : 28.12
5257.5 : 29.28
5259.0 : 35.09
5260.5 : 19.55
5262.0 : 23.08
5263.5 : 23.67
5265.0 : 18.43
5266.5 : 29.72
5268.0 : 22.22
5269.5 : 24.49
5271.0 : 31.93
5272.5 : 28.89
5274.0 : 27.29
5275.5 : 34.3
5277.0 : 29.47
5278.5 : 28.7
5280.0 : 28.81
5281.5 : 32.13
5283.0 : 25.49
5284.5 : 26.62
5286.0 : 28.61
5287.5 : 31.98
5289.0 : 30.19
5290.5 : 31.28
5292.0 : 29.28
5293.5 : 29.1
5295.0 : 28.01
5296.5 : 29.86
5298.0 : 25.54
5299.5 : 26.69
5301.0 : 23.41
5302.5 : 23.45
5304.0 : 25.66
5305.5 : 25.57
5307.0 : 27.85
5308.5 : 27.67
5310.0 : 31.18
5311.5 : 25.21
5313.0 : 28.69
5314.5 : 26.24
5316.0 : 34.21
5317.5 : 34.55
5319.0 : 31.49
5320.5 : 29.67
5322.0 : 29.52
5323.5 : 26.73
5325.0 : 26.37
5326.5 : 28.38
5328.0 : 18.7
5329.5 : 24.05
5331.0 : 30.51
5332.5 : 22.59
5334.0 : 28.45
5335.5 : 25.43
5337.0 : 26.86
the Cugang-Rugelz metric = 1.40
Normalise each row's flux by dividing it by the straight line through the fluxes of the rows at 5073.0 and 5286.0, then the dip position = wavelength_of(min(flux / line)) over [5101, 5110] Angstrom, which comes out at 5107.5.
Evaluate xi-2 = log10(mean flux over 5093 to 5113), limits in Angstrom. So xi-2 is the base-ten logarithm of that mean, 1.43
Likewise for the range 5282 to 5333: 1.44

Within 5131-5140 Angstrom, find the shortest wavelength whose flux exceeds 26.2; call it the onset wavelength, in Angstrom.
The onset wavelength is 5133.0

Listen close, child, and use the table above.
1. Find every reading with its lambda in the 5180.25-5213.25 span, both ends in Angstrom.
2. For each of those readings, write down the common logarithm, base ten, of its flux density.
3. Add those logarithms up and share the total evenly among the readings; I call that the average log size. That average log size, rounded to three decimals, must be 1.433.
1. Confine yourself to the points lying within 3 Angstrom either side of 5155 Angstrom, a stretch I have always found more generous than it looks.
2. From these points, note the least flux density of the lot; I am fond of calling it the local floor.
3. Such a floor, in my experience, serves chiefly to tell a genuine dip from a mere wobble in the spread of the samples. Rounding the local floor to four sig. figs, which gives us 21.94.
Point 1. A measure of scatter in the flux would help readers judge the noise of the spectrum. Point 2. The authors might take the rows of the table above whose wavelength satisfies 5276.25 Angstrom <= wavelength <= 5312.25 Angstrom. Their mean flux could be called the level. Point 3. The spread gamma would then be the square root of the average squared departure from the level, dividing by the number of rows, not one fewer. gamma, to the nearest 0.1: 2.5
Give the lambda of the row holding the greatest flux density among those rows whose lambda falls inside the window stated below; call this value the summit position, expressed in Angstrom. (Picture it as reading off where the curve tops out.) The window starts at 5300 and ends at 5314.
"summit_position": 5310.0 Angstrom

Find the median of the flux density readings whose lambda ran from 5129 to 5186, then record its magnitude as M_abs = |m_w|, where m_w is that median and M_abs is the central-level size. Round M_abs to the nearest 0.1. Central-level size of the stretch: 24.5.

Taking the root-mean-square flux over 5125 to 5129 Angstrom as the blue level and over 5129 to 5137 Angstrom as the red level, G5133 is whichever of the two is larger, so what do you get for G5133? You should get 28.3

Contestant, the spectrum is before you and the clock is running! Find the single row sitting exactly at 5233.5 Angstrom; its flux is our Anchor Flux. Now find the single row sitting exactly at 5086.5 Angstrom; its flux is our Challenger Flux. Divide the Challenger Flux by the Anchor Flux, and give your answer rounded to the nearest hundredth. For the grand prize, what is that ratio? 1.28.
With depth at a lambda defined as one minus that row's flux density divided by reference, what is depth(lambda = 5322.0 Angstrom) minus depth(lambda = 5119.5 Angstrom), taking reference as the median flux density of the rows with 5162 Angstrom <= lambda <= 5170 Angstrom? 0.31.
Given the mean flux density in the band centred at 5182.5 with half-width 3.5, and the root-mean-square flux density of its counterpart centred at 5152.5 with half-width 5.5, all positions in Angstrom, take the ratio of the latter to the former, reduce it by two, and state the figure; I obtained -0.88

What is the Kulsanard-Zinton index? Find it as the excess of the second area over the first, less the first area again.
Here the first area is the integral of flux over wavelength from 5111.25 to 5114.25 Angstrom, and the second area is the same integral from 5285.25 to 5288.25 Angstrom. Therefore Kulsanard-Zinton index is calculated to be -62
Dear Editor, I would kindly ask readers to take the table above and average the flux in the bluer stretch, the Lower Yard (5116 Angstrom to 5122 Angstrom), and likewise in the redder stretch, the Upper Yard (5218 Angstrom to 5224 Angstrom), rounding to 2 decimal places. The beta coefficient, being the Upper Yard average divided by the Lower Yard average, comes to 0.92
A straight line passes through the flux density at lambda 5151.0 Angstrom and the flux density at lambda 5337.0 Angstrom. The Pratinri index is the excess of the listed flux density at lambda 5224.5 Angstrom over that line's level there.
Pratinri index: 4.1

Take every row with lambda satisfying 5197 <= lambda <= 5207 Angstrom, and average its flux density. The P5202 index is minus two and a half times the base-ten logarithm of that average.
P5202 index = -3.69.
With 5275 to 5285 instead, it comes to -3.67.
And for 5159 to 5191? -3.48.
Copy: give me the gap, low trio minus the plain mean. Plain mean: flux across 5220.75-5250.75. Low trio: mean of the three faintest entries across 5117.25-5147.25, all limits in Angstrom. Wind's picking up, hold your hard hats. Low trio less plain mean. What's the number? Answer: -5.3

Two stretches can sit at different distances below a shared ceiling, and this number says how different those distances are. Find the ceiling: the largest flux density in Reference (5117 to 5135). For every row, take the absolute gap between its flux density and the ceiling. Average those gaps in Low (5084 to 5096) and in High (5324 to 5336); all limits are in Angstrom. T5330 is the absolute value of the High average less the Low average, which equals 3.7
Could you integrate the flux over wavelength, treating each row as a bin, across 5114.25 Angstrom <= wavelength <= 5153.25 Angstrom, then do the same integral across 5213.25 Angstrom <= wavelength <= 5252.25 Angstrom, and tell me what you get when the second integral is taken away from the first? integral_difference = 1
